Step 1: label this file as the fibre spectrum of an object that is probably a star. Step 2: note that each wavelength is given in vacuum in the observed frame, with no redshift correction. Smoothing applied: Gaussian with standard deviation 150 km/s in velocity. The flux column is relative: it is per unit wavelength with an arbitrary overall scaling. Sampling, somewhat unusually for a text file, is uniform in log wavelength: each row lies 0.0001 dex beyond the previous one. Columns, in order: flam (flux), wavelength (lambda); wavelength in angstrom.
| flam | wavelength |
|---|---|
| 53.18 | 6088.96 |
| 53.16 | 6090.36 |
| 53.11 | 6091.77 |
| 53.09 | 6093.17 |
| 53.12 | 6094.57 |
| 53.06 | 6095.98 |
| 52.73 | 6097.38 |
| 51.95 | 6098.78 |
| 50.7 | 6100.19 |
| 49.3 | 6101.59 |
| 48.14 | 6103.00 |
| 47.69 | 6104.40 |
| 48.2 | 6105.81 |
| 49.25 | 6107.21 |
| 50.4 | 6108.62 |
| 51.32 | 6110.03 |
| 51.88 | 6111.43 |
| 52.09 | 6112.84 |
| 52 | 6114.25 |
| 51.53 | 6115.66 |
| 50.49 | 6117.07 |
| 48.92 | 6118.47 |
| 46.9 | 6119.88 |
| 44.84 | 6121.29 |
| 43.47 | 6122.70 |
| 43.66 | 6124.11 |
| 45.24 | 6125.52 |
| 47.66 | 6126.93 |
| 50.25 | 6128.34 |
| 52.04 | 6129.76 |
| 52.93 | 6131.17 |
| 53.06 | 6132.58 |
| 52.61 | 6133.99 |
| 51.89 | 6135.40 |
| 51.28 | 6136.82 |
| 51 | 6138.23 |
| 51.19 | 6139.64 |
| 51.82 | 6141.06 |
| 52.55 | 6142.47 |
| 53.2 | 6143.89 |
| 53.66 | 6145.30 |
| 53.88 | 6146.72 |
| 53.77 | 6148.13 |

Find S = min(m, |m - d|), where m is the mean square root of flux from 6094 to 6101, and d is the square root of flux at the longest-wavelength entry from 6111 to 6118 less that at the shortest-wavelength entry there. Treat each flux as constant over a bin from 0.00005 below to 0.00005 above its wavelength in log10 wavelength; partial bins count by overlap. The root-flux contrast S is 7.23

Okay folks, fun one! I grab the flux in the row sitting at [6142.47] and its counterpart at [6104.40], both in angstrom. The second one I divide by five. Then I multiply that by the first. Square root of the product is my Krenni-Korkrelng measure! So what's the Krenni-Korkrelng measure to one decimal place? 22.4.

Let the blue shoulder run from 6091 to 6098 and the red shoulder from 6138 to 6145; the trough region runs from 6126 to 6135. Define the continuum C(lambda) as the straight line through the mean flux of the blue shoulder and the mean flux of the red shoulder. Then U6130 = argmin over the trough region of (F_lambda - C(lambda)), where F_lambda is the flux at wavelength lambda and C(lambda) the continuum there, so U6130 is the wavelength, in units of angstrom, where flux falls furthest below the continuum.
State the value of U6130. 6126.93 angstrom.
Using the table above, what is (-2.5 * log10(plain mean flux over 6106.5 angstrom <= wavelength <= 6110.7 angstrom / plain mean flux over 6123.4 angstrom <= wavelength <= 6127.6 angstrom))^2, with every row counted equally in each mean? 0.012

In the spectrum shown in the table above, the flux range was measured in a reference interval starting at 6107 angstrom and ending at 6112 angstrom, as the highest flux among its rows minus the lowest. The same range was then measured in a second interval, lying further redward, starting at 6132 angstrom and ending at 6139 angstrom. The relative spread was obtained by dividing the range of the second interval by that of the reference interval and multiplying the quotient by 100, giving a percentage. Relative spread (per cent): 78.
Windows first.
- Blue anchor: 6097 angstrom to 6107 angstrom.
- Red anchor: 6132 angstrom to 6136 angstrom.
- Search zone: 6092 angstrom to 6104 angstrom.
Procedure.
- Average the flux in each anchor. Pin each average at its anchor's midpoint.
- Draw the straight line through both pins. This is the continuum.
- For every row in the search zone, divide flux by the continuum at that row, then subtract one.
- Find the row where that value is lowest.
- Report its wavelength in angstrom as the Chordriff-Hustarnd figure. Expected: 6103.00 angstrom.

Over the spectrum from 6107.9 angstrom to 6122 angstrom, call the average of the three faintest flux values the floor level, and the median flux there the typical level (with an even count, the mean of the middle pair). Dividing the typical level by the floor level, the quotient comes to 1.09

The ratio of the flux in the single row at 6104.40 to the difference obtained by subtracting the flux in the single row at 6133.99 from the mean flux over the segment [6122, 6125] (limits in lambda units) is -5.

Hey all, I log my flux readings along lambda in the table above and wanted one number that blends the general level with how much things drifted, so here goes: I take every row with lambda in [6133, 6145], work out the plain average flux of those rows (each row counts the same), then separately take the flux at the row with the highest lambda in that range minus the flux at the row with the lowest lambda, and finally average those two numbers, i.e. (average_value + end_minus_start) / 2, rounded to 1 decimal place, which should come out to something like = 26.3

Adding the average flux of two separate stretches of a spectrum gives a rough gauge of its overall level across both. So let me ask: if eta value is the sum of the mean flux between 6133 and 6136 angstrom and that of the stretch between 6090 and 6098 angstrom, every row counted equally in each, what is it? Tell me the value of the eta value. 105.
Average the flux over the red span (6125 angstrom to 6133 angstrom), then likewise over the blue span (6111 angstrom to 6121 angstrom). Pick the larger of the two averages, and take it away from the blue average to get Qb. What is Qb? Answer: 0.0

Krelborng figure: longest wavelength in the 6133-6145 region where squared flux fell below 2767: 6142.47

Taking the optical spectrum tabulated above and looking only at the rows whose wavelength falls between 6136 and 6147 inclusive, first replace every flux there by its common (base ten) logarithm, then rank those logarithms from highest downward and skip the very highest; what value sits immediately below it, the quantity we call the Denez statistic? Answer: 1.73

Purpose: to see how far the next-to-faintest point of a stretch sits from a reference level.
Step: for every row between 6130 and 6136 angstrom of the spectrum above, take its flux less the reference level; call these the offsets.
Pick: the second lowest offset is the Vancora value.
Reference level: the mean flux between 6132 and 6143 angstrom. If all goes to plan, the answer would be 1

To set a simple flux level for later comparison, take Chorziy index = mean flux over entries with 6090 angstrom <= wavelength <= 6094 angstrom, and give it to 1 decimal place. 53.1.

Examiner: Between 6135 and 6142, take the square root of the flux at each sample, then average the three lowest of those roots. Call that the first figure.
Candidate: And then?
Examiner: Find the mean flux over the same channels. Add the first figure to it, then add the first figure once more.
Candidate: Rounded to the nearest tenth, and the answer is 65.7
